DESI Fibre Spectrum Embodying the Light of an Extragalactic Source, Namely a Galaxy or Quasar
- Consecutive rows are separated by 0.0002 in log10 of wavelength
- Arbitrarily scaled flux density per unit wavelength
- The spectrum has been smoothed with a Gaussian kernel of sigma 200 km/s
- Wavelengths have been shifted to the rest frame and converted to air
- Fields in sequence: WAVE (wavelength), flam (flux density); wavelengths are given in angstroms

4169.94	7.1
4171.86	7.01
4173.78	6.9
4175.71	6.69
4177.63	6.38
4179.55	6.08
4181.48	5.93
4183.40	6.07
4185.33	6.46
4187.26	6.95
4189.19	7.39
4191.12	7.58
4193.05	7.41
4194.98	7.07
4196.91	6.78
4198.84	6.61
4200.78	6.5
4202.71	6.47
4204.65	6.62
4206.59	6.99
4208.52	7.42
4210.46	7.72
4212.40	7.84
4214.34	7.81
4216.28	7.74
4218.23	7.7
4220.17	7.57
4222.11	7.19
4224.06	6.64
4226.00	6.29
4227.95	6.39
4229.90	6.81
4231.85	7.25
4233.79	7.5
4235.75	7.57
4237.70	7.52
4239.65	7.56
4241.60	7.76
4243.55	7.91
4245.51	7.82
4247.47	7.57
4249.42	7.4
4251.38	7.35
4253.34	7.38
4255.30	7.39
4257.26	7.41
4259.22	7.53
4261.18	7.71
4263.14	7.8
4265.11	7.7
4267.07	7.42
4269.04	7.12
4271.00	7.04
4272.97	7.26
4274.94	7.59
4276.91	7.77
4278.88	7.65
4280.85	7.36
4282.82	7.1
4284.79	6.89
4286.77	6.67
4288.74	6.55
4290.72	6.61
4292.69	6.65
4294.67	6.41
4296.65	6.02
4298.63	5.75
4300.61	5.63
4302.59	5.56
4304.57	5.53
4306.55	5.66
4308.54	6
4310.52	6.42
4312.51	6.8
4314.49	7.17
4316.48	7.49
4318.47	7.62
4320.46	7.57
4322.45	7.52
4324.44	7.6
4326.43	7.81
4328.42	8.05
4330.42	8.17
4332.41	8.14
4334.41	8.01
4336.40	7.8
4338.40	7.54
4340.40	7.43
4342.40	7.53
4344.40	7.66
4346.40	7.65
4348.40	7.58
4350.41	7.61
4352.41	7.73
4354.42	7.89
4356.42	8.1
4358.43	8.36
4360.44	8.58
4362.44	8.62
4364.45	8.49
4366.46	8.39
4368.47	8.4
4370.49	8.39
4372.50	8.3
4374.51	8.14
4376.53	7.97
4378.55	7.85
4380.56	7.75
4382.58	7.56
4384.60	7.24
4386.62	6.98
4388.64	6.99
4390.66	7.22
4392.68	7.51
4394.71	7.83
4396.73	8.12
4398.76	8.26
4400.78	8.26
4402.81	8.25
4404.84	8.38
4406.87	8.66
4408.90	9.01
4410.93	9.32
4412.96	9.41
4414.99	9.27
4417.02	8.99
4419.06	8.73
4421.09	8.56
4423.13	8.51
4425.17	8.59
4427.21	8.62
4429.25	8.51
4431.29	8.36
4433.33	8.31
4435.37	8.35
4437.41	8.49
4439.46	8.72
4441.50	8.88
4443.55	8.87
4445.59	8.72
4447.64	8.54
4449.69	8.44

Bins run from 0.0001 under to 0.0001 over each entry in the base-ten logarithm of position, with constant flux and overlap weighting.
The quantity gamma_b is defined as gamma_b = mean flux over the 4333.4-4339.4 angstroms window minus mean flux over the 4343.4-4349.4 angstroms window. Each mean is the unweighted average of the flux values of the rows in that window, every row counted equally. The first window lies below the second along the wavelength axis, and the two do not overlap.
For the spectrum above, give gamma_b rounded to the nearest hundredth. 0.15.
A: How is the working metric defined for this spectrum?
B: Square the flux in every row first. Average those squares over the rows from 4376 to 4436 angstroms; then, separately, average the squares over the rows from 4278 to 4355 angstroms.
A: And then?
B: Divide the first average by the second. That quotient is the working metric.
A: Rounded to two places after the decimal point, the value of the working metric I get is 1.34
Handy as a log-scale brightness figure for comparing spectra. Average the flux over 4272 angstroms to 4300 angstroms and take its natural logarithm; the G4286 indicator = 1.93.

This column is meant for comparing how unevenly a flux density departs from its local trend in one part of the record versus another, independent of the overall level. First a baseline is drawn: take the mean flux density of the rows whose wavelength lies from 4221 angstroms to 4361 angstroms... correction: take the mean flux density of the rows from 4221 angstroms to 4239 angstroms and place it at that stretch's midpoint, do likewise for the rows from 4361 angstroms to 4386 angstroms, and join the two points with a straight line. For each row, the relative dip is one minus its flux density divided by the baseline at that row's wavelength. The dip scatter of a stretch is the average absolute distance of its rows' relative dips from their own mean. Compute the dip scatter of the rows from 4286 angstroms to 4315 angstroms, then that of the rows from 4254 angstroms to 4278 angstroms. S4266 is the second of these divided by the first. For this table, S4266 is 0.44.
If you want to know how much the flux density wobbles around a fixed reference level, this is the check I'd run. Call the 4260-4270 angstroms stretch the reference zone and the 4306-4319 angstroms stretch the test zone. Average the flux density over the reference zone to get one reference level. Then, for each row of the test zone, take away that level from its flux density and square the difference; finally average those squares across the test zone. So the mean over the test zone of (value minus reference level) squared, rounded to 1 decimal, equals 1.1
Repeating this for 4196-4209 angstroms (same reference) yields 0.7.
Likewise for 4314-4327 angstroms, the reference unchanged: 0.0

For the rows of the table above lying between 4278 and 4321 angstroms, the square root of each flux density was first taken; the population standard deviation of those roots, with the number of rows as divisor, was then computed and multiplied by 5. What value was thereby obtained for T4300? 0.68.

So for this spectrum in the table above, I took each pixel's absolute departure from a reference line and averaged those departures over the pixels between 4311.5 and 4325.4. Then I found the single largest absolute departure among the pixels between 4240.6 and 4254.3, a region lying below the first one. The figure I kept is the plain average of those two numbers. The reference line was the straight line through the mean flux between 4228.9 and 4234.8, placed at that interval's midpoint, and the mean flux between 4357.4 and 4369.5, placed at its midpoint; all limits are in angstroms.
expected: 0.62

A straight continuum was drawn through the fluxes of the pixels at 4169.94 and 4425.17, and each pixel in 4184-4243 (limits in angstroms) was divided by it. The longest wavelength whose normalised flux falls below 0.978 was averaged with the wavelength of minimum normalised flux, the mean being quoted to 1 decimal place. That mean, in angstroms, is 4228.9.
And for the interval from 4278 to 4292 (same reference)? 4289.7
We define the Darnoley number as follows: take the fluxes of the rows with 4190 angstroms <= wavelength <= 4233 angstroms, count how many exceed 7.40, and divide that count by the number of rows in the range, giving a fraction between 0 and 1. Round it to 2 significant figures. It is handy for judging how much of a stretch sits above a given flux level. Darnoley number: 0.41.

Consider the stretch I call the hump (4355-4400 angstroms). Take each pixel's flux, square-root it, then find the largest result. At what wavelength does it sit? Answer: 4362.44 angstroms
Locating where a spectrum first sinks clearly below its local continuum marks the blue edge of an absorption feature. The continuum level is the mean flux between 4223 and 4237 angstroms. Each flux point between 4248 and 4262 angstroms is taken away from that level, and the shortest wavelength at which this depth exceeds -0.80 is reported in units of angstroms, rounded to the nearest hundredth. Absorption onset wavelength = 4249.42 angstroms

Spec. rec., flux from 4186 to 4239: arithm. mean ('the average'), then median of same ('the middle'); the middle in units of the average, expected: 1.01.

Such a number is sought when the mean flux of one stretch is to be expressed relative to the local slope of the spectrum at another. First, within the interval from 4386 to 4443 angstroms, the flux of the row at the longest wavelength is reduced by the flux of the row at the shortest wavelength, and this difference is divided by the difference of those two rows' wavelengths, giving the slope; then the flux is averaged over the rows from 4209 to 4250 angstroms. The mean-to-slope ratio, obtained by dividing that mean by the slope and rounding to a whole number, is 214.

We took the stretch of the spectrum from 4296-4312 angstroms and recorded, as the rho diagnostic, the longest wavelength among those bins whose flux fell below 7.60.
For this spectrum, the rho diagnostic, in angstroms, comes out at 4310.52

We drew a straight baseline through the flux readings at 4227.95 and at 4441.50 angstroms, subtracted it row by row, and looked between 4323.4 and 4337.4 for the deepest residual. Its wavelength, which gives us 4324.44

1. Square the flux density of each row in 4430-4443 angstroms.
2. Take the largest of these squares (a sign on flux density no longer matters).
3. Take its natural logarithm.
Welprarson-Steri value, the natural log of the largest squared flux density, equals 4.37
